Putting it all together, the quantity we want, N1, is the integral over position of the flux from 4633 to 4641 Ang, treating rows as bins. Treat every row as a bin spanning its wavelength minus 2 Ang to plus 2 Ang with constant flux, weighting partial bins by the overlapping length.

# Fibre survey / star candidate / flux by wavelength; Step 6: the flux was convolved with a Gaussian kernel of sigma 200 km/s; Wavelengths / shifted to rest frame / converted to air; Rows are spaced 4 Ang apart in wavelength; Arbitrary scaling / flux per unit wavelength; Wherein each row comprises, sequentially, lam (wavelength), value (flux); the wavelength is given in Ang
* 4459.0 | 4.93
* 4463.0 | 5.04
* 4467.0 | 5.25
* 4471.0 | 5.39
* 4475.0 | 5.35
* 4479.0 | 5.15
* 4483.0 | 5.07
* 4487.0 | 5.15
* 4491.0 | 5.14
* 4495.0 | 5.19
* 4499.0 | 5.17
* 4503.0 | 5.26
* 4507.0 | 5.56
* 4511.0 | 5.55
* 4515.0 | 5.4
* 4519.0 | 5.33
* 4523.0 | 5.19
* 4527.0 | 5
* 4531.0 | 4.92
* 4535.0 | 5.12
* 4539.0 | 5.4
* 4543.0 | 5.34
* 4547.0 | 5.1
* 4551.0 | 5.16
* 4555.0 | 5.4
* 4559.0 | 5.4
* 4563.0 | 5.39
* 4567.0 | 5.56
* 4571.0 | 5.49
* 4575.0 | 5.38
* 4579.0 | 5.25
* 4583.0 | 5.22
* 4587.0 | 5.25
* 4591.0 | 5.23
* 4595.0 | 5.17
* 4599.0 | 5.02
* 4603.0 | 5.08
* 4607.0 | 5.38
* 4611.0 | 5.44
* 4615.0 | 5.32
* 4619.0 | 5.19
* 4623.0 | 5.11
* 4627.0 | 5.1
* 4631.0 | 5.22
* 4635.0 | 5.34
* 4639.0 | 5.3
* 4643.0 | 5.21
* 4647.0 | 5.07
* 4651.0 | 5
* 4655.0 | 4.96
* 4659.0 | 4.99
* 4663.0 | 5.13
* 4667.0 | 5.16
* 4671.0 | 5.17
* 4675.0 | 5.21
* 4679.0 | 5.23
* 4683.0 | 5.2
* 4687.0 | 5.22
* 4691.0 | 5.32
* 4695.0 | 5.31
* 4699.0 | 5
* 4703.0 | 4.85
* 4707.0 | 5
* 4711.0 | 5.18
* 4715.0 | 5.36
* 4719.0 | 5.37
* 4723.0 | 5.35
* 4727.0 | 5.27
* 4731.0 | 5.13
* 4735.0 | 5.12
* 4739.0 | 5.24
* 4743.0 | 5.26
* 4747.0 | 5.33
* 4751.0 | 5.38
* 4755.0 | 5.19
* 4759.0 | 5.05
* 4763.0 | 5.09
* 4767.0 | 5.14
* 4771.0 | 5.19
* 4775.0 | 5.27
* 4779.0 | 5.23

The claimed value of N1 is 42.6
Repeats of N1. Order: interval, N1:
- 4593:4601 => 40.8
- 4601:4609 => 41.8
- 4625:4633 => 41.3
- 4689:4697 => 42.5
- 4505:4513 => 44.4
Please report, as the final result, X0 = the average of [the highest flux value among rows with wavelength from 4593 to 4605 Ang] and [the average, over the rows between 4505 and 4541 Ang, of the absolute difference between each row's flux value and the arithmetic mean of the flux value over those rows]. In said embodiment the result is 2.68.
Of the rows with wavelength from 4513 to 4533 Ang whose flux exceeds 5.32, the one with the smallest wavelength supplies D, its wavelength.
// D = 4515.0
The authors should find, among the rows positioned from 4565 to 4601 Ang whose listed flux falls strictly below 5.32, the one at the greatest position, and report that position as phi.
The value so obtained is 4599.0 Ang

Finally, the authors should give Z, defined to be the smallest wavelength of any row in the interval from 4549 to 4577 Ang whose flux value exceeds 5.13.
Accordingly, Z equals 4551.0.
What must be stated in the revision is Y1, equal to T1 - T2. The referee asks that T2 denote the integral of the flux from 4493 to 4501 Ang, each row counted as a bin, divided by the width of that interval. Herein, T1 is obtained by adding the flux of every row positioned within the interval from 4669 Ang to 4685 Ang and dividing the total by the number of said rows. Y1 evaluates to 0.02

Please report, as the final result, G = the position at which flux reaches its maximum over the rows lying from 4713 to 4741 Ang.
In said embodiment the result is 4719.0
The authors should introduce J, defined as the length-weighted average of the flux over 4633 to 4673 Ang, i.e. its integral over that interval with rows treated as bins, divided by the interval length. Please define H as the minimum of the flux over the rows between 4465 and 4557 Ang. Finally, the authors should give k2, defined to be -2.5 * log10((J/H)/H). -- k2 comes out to 1.68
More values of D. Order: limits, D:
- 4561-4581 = 4563.0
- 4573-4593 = 4575.0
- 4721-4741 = 4723.0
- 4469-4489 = 4471.0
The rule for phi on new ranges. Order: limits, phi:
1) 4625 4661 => 4659.0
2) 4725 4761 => 4759.0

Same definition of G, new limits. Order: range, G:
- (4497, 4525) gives 4507.0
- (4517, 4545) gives 4539.0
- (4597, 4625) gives 4611.0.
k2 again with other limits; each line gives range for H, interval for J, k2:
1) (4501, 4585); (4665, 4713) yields 1.68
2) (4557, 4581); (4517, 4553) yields 1.82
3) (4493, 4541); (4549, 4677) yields 1.66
